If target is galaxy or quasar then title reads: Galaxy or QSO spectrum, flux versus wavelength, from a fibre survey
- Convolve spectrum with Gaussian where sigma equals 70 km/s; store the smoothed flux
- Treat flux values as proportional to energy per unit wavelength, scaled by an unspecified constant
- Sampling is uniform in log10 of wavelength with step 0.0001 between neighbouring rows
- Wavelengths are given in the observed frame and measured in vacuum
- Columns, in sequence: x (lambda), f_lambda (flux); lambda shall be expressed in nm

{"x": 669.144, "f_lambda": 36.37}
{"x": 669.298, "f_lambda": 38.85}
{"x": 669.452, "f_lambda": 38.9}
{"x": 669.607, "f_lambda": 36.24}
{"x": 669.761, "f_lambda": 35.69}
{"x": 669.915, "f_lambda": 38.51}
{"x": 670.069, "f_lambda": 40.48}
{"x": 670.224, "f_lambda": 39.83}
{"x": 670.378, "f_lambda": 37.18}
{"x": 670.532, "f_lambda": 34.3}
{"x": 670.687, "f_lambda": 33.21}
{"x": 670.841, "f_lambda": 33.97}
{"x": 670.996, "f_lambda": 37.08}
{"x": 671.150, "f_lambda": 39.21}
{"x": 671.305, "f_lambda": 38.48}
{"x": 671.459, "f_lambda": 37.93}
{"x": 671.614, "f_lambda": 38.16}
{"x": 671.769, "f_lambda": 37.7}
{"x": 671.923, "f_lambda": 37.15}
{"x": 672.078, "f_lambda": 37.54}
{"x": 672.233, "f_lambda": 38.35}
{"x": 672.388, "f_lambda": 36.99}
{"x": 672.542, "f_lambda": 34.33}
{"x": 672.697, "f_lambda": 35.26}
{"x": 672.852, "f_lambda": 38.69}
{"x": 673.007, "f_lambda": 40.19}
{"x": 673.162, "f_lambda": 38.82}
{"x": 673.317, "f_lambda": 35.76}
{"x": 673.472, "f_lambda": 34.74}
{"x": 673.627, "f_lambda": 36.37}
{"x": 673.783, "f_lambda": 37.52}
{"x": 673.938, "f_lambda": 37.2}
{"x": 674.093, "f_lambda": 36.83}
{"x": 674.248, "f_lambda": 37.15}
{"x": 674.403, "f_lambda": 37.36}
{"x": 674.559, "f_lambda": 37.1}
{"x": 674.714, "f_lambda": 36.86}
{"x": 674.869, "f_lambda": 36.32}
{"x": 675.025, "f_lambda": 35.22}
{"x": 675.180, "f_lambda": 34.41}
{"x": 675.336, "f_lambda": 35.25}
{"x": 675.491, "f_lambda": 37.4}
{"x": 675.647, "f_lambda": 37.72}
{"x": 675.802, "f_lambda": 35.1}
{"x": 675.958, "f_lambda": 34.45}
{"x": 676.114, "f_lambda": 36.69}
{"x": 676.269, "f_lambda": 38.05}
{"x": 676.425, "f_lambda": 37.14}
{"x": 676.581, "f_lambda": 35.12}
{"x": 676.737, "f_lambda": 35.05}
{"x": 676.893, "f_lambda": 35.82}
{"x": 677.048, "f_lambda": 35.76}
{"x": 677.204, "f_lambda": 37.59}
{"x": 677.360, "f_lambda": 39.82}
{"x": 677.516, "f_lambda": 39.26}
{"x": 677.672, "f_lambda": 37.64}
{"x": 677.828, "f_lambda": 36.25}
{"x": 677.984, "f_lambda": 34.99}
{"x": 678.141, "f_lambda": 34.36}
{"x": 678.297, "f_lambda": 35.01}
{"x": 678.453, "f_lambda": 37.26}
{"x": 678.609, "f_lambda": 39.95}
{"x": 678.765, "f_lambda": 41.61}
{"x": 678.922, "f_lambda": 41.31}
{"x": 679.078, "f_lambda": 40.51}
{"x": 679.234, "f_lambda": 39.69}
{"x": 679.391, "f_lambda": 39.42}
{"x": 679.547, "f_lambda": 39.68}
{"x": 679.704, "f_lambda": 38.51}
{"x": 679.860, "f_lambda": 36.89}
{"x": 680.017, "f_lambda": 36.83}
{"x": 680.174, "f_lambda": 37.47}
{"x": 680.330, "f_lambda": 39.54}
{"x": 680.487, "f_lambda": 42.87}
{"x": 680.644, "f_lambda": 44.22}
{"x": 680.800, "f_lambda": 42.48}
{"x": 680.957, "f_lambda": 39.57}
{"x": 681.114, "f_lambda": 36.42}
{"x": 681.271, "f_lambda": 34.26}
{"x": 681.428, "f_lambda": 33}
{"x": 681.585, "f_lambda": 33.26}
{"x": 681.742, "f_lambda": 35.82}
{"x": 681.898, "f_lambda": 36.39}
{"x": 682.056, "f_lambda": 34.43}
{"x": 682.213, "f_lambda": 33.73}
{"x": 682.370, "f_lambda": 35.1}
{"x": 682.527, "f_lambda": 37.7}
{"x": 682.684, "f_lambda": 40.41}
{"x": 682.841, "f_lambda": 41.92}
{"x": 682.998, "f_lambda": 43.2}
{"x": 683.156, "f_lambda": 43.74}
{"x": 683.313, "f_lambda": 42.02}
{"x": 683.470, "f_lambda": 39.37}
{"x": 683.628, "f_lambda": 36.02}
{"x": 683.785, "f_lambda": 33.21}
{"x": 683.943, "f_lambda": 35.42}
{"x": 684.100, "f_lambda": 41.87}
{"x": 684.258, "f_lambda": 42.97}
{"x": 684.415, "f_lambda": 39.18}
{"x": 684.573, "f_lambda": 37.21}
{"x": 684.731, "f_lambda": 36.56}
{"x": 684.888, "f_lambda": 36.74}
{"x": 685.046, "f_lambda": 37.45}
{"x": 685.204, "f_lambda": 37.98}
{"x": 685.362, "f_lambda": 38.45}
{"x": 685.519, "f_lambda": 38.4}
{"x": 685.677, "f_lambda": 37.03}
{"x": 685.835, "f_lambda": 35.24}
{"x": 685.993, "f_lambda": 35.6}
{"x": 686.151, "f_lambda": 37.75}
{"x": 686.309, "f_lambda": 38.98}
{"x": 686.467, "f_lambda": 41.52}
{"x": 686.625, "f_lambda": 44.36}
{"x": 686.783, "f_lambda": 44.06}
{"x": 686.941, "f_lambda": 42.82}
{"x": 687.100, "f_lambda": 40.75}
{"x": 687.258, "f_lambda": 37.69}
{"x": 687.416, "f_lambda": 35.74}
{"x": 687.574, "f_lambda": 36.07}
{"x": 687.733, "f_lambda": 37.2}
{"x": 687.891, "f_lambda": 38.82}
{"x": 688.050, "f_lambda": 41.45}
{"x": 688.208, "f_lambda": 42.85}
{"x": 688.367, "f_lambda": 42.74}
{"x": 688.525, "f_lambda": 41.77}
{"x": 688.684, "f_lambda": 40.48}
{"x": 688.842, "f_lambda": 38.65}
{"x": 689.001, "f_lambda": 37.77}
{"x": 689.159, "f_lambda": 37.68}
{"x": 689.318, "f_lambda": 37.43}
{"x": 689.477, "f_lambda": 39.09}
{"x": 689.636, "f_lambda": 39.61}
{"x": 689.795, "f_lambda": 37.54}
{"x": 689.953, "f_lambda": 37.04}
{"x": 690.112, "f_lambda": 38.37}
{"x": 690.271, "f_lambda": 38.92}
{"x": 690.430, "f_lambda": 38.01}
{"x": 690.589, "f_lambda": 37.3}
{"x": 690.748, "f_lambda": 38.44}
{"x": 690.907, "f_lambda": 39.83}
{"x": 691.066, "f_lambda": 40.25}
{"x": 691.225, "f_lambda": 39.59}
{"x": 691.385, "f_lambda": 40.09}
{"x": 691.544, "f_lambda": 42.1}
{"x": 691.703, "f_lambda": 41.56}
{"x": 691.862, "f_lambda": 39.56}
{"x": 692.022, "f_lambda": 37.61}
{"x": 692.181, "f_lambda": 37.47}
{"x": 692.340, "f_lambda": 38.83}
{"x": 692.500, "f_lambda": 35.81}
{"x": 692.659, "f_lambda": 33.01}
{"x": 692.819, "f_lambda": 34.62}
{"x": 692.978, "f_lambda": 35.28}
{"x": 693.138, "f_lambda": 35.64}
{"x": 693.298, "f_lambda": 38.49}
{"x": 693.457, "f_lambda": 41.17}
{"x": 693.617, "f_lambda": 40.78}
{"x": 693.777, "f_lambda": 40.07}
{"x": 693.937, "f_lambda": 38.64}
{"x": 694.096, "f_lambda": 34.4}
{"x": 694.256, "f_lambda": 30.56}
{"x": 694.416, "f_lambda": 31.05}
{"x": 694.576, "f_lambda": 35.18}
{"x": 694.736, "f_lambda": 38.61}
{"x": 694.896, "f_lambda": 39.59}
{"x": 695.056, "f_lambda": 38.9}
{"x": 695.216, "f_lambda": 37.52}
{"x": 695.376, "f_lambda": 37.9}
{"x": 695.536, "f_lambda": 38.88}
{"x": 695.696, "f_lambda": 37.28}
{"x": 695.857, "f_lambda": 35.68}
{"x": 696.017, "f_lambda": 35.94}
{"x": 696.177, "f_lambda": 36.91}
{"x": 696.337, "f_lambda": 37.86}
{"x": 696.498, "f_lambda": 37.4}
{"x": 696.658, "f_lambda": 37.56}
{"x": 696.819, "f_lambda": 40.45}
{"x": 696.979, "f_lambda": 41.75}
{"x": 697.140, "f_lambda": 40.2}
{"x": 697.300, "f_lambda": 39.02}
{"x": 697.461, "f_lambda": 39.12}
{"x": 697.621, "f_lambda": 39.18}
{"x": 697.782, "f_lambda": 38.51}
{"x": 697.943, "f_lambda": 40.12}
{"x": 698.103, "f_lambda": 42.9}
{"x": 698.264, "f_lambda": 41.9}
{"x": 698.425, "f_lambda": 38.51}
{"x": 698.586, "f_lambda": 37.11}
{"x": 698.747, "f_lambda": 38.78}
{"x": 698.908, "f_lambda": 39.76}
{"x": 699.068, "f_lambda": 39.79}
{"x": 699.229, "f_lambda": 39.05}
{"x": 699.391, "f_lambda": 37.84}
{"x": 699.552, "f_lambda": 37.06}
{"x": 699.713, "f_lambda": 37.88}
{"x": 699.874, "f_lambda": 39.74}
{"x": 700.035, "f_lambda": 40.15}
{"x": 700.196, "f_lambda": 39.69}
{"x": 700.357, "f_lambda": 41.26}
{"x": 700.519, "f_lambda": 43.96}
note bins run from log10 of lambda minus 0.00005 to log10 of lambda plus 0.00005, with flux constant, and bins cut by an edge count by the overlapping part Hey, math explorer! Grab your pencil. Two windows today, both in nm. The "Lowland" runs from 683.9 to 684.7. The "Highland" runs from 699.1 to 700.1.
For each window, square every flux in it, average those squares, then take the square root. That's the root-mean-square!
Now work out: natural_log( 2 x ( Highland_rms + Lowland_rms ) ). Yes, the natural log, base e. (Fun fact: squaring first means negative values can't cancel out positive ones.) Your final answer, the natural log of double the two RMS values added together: 5.05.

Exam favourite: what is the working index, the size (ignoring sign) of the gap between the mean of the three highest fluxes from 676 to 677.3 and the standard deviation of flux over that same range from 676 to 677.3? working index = 36.5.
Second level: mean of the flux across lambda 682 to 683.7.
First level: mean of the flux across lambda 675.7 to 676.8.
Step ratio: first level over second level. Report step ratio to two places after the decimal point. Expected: 0.92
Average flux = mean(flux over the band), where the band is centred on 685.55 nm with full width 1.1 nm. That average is 37.2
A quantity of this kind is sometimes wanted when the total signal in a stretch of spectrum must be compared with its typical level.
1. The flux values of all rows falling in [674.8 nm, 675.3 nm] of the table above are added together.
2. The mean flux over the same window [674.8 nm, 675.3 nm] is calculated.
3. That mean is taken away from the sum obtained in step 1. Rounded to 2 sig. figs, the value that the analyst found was 71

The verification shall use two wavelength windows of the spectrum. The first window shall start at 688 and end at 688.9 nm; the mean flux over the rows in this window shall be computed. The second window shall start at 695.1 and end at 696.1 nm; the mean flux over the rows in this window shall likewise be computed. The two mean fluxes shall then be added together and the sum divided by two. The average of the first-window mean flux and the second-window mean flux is 39.3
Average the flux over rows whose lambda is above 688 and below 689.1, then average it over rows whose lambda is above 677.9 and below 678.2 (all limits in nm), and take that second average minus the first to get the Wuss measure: -6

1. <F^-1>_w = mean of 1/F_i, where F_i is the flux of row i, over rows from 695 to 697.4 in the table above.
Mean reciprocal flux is 0.0262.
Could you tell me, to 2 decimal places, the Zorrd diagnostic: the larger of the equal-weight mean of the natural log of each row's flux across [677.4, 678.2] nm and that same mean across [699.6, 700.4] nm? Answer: 3.68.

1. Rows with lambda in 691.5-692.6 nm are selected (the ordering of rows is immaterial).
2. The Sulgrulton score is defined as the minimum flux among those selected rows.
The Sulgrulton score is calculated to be 35.81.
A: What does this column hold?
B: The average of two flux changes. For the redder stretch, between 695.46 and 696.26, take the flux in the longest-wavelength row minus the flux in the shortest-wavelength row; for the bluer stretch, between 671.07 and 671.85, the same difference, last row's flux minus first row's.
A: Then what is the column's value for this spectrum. -2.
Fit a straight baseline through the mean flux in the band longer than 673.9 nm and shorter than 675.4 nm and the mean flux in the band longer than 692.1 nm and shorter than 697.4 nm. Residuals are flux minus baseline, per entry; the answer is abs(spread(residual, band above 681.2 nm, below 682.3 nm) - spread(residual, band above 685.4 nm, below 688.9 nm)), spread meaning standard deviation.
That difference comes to 1.6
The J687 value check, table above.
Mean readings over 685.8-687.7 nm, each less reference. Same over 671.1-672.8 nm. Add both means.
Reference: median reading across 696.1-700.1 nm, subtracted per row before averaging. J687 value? -1.5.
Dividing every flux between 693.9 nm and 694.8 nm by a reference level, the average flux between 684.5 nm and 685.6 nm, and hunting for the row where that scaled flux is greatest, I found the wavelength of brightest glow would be 693.937 nm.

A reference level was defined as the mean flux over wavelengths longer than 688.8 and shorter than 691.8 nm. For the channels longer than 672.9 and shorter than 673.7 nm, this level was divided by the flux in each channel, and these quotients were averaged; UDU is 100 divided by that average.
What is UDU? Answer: 95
